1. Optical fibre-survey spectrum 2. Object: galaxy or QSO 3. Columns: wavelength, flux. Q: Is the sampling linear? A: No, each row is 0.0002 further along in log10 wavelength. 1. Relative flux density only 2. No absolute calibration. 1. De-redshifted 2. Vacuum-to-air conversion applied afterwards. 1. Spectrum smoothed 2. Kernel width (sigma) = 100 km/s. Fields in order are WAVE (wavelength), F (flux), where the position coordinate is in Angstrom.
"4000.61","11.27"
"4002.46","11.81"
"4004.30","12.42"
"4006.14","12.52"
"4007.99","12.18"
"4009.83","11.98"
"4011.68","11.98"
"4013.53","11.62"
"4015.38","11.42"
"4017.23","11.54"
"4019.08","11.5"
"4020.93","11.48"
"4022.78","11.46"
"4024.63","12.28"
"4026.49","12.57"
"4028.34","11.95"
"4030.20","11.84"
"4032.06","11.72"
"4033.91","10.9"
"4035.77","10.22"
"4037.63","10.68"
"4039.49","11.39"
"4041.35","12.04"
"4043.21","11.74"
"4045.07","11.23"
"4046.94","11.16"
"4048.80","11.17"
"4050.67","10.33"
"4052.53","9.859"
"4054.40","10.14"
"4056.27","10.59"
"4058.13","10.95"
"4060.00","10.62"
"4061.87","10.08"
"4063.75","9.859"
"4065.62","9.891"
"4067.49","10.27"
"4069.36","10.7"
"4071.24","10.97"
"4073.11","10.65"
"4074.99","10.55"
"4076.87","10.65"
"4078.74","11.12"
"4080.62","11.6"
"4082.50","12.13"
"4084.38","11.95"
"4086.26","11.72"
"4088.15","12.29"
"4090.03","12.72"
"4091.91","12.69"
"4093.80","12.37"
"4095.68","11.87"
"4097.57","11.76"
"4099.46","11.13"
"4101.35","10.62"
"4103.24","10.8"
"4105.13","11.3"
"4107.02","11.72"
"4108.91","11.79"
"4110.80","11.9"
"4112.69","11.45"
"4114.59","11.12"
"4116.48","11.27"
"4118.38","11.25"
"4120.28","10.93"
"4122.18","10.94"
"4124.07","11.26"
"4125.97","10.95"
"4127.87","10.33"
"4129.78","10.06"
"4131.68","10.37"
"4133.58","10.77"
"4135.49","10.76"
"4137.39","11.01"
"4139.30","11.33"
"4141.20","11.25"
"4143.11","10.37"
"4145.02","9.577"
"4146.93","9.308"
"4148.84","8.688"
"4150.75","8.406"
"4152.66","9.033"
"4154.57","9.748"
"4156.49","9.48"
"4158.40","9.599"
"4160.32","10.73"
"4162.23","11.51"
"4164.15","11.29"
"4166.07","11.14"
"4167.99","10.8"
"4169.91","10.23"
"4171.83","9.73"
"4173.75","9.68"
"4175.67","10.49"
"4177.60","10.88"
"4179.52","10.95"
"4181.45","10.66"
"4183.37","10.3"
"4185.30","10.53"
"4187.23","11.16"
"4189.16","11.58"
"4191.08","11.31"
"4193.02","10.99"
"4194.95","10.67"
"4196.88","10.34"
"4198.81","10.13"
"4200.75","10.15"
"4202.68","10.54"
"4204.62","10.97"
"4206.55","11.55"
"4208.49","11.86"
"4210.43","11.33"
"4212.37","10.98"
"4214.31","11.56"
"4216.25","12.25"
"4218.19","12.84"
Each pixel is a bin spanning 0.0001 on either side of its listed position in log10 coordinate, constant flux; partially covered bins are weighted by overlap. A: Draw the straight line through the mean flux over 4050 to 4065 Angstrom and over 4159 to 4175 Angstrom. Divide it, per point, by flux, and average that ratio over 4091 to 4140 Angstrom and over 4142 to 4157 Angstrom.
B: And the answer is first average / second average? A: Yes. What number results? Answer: 0.82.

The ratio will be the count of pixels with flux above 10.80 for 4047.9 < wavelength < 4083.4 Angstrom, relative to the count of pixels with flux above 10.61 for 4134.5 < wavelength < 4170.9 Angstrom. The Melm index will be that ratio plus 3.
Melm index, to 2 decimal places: 3.67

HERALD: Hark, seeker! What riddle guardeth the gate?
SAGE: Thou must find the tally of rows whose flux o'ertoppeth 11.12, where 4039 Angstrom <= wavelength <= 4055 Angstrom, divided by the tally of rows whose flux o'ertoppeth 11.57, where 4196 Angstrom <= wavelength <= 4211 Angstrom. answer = 6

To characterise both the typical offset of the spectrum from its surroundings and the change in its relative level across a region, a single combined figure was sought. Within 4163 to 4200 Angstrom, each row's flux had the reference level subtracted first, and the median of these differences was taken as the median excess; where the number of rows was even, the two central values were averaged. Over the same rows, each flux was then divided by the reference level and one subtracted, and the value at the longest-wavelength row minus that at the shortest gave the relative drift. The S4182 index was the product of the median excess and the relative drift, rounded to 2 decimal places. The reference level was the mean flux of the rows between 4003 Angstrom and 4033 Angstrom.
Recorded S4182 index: 0.12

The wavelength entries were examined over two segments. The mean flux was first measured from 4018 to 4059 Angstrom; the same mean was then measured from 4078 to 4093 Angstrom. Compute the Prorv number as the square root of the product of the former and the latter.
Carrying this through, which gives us 11.6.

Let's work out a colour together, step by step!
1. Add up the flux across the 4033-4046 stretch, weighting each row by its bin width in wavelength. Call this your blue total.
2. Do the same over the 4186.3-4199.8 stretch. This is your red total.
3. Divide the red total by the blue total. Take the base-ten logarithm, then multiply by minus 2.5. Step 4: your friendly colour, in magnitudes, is -0.012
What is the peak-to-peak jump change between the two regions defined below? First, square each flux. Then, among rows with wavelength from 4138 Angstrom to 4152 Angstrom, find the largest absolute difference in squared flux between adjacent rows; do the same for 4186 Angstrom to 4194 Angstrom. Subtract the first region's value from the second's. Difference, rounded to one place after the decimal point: -9.5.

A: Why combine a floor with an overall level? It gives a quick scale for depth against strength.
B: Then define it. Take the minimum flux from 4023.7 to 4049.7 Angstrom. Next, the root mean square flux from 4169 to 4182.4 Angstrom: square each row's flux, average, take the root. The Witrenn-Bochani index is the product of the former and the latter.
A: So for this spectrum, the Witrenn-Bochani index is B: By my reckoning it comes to 106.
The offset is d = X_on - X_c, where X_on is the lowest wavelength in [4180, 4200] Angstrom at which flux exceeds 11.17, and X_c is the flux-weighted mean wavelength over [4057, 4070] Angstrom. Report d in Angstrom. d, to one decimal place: 125.5 Angstrom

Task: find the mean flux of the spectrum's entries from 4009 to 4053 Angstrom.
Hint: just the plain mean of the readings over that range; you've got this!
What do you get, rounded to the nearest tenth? 11.4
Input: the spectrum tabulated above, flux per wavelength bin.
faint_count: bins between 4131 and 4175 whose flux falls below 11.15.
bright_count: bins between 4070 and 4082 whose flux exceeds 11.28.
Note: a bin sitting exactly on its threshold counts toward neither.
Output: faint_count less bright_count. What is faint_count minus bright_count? 18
